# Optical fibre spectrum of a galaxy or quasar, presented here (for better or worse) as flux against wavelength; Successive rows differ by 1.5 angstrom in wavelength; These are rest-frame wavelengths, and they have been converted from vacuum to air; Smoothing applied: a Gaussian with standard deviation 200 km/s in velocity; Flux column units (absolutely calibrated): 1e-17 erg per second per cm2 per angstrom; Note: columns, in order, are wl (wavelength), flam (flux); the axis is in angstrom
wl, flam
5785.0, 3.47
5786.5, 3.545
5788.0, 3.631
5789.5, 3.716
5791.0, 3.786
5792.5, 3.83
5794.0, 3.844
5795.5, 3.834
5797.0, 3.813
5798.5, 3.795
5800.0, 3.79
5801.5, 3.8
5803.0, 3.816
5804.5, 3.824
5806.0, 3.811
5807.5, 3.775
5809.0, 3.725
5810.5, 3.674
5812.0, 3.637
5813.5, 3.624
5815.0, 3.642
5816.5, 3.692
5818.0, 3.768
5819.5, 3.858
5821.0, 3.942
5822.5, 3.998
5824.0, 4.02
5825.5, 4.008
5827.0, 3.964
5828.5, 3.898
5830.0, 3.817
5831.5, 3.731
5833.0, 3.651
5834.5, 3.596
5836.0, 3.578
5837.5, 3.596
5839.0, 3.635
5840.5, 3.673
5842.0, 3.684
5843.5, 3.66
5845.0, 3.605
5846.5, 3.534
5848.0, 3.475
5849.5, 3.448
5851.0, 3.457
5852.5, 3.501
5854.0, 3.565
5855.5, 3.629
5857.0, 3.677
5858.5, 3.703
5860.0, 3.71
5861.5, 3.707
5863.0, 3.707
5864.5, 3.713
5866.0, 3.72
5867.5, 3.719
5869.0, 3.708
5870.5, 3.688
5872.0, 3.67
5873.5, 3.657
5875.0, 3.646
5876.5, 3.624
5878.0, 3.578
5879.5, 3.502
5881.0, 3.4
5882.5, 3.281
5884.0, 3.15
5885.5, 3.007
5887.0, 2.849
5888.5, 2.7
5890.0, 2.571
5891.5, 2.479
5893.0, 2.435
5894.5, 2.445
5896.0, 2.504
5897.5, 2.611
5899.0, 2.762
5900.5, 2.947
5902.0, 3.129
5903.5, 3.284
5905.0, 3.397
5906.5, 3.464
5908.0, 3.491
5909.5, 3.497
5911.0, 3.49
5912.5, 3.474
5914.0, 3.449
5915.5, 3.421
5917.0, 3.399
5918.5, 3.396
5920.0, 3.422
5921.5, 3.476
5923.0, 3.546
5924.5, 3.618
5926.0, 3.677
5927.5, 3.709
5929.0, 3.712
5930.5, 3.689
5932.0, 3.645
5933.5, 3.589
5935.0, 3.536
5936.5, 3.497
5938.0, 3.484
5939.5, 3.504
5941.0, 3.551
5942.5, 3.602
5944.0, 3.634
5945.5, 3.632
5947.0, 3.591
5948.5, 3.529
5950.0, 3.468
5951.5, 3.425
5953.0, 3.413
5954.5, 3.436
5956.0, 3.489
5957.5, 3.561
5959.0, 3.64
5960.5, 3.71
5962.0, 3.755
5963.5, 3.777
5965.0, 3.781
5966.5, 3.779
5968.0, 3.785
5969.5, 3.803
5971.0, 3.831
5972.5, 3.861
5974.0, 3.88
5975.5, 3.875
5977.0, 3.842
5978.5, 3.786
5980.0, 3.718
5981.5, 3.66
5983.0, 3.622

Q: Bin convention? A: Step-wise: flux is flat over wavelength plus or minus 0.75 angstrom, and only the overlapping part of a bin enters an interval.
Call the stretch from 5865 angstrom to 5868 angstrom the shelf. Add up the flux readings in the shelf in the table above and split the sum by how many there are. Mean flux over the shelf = 3.72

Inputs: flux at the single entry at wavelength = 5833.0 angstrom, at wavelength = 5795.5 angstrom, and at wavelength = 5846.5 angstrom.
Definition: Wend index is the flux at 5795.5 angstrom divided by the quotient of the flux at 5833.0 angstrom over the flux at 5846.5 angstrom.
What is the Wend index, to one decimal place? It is 3.7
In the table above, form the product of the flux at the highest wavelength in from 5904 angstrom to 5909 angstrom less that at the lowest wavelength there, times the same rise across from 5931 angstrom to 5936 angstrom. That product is -0.010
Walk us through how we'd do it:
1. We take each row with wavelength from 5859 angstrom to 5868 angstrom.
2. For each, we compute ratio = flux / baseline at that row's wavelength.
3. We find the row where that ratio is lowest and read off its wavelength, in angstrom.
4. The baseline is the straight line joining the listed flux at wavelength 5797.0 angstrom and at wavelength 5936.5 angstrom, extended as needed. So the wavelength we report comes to 5860.0 angstrom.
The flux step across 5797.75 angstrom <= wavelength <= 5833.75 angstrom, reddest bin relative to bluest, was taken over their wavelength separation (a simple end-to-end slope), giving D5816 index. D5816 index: -0.0042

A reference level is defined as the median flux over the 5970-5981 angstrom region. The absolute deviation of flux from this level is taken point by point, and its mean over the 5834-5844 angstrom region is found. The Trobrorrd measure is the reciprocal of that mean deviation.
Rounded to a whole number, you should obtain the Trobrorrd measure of 5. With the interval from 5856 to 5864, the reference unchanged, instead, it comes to 7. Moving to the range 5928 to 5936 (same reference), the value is 5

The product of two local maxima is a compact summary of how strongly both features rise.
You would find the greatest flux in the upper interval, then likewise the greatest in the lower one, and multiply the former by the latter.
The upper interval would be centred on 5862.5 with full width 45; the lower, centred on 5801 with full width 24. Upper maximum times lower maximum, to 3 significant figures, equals 14.3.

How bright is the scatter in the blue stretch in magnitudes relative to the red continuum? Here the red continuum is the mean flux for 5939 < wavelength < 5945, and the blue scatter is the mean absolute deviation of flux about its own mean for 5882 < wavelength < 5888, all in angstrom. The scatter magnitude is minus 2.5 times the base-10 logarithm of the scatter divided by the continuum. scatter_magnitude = 3.5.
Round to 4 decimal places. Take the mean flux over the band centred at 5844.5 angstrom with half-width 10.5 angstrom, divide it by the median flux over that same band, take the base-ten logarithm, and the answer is -0.0018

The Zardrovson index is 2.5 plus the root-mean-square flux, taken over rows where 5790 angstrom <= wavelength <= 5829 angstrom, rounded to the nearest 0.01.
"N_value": 6.32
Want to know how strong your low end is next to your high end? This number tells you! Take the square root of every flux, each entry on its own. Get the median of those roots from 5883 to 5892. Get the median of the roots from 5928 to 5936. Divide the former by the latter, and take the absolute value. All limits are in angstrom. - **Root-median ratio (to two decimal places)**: 0.87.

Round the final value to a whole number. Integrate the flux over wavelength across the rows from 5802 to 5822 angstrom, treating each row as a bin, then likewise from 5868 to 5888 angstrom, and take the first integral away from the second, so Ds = -6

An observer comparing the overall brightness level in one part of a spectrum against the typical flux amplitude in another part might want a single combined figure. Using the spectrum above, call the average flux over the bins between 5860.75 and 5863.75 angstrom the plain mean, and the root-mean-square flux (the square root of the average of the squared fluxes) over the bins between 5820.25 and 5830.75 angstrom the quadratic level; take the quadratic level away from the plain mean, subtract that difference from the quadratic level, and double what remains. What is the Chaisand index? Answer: 8.4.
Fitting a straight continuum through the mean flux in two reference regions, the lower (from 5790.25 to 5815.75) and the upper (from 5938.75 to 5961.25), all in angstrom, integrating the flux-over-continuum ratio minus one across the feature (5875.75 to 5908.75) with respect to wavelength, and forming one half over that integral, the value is -0.09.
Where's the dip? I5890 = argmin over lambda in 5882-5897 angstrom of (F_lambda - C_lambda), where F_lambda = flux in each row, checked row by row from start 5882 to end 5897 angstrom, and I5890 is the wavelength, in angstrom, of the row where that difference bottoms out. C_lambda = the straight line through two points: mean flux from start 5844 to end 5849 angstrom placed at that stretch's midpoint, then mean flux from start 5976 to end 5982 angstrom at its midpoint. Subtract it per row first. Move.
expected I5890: 5893.0 angstrom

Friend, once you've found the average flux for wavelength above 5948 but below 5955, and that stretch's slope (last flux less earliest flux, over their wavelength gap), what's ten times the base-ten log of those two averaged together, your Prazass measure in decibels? 2.4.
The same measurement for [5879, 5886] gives 2.0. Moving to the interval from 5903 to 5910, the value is 2.4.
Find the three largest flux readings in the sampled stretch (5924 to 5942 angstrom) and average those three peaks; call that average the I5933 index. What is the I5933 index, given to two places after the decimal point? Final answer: 3.70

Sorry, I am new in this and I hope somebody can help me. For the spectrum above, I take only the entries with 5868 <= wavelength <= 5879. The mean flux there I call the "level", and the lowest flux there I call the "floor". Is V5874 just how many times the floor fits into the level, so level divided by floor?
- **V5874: 1.02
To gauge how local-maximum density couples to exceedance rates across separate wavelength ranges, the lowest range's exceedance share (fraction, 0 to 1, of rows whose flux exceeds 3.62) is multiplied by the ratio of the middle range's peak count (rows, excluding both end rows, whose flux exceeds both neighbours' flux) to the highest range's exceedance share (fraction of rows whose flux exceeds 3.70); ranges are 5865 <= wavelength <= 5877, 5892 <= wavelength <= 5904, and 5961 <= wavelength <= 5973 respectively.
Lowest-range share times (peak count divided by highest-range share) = 0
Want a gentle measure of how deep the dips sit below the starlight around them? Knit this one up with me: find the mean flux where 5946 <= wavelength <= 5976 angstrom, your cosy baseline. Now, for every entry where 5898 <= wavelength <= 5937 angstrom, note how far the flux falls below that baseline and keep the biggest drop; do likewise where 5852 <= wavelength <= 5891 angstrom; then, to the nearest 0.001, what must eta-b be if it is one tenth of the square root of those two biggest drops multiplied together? 0.100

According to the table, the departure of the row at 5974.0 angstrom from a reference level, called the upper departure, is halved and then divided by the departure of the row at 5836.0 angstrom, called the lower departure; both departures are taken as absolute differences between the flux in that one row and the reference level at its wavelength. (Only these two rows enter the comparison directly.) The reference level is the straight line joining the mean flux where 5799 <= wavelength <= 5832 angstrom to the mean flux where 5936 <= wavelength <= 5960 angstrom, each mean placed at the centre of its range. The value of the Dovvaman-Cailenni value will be 1.1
